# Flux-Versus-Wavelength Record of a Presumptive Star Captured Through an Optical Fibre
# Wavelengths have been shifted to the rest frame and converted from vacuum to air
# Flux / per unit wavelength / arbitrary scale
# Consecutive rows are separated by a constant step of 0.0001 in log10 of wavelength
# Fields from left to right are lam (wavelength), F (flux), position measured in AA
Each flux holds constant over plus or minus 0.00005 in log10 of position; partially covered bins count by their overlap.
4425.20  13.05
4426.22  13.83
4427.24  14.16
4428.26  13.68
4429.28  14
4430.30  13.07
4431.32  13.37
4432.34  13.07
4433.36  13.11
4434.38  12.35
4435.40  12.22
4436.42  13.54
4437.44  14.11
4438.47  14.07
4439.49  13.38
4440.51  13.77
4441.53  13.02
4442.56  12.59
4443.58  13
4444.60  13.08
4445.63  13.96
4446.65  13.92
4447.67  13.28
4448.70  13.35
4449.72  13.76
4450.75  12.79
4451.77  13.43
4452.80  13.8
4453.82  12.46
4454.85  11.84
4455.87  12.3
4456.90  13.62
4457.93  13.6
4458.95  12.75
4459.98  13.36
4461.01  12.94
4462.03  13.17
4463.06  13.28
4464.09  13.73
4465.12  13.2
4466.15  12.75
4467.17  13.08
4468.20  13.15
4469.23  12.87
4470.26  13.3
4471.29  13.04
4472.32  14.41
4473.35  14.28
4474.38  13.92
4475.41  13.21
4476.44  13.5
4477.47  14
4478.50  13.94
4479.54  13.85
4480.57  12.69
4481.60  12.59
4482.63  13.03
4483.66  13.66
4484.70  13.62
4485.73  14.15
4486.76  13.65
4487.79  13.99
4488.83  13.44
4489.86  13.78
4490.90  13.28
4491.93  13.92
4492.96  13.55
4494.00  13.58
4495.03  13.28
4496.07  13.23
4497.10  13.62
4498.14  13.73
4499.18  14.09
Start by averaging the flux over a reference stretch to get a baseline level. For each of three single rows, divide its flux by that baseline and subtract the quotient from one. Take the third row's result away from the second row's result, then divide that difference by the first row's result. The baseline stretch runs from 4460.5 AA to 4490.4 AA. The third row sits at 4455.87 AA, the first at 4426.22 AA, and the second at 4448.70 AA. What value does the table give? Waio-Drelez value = 2.8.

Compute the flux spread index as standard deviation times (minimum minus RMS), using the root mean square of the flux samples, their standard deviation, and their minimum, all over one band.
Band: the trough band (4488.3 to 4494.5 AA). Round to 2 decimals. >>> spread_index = -0.07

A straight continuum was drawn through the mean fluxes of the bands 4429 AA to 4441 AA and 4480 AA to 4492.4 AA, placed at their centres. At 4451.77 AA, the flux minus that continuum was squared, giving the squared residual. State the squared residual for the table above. 0.002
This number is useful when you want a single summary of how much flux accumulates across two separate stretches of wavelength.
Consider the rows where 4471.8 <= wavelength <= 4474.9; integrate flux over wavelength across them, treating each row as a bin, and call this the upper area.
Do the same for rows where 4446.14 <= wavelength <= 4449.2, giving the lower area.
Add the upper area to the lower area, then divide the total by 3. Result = 28.5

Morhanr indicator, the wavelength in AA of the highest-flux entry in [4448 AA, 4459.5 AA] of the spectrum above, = 4452.80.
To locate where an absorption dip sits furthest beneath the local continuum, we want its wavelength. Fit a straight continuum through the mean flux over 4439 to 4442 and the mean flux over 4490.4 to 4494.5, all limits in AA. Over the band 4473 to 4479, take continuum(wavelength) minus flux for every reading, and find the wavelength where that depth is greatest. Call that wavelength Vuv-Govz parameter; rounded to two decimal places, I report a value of 4475.41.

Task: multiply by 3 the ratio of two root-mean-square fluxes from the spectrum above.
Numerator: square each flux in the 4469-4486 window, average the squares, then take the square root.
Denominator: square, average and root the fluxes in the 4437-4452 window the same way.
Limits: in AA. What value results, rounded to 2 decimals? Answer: 3.02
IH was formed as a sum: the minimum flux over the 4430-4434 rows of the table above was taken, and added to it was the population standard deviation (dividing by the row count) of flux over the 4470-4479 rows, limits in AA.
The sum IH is 13.5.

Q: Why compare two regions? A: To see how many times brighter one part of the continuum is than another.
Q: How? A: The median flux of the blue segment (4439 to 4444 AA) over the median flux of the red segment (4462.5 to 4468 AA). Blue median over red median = 0.99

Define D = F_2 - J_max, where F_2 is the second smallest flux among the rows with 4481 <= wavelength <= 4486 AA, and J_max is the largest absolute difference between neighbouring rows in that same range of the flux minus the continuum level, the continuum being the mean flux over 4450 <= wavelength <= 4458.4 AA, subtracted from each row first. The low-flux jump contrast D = 12.4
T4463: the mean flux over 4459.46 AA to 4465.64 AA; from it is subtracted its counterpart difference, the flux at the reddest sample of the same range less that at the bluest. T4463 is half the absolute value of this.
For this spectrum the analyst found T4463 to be 6.7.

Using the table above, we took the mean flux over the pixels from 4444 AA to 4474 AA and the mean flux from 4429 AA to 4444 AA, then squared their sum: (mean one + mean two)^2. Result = 702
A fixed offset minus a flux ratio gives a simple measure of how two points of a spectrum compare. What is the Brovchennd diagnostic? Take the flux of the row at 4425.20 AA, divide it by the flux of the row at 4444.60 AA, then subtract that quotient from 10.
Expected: 9.00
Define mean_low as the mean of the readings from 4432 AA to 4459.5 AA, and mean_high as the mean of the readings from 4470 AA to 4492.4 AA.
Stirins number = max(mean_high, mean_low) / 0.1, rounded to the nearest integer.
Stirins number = 136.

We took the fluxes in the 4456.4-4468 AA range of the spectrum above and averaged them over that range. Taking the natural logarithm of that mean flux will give 2.58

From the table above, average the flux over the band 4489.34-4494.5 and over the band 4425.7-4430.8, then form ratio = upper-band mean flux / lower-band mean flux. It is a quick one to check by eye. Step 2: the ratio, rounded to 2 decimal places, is 0.99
